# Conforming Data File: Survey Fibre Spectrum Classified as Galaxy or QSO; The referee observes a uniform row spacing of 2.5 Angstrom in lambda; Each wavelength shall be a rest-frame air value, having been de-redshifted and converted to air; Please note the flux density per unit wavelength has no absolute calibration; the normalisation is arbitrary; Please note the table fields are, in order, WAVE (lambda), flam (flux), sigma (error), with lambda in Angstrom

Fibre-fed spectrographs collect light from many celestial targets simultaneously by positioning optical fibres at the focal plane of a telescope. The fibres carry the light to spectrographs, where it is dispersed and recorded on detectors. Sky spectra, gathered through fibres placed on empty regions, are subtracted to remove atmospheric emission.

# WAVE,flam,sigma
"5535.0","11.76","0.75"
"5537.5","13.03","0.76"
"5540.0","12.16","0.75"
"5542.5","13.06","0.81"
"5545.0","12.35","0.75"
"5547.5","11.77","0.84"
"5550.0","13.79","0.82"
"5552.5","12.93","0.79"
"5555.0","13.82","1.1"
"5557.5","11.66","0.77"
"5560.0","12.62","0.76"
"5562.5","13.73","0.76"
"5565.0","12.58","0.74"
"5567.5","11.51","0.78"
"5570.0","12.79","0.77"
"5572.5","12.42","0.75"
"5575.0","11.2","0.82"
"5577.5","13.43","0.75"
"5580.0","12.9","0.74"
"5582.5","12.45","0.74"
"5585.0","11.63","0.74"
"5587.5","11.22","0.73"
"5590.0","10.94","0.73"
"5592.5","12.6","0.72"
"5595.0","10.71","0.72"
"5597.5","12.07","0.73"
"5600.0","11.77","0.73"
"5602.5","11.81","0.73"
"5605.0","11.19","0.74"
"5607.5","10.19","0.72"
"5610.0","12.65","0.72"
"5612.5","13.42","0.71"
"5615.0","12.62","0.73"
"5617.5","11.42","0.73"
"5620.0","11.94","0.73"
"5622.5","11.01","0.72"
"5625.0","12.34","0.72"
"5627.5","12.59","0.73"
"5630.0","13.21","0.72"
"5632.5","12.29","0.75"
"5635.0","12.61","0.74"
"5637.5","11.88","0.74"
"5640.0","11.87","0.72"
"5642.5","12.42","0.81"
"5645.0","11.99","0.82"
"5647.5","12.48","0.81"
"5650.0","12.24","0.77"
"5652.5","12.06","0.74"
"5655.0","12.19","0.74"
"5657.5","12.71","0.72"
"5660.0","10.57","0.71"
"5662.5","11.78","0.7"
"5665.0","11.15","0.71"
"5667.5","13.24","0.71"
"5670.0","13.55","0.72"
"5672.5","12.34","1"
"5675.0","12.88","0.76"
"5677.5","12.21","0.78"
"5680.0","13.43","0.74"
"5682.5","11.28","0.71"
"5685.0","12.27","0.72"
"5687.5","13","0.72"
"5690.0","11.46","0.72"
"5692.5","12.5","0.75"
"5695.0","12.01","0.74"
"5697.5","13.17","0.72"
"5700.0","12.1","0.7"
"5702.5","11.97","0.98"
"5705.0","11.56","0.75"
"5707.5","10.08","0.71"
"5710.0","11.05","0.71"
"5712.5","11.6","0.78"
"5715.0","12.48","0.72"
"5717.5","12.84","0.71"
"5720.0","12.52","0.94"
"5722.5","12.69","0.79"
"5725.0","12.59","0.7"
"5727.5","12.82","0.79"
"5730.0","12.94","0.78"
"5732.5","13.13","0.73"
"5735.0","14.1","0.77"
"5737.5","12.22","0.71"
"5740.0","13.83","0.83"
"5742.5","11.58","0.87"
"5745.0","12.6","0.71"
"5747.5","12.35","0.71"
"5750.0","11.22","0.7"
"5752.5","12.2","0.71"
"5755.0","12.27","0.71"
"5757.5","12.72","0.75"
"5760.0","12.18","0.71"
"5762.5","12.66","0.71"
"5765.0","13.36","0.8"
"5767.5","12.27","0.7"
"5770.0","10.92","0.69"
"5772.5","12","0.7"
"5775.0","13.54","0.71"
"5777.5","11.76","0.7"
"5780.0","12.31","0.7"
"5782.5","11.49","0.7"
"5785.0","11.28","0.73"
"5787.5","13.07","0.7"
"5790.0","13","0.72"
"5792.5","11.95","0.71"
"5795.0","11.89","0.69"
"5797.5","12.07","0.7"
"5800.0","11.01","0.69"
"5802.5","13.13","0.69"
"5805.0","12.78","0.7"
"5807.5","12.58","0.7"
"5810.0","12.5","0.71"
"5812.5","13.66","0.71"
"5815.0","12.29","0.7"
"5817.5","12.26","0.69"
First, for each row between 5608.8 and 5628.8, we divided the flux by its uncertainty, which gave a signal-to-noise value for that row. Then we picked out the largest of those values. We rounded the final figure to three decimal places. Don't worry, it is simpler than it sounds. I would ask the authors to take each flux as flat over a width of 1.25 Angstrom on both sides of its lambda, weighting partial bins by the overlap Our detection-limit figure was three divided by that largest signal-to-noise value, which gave 0.159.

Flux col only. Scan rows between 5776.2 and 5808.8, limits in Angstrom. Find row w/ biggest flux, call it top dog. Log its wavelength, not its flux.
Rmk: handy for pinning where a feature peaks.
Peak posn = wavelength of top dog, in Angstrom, 5802.5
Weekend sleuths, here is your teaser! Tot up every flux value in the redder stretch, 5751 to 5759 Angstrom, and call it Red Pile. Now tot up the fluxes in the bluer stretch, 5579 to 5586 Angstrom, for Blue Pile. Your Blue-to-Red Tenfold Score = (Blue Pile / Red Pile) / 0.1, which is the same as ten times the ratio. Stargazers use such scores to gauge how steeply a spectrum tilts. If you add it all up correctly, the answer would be 10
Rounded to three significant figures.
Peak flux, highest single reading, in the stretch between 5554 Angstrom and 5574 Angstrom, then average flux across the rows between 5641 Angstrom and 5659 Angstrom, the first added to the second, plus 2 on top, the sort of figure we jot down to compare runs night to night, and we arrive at 28.1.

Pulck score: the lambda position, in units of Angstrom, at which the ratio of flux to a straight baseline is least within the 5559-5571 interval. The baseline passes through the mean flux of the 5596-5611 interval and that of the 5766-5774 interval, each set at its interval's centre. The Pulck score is 5567.5 Angstrom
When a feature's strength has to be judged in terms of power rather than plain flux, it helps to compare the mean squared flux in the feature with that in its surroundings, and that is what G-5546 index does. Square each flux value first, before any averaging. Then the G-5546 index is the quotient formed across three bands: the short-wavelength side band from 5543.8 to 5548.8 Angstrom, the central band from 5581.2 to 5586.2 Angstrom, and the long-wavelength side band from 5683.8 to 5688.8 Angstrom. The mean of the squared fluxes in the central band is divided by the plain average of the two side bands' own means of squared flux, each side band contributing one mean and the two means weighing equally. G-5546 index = 0.95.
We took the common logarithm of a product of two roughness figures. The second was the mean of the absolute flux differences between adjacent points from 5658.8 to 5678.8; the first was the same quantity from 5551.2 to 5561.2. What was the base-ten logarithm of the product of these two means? 0.10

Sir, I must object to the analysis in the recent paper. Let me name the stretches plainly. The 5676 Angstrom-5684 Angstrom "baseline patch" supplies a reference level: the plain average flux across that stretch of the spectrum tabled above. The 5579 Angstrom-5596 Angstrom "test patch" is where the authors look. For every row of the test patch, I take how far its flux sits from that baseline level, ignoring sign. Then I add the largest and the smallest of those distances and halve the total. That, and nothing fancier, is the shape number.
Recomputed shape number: 0.87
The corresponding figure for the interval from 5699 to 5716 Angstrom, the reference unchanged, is 1.20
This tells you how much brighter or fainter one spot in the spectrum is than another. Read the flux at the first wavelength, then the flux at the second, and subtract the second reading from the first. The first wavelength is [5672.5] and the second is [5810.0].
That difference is -0.2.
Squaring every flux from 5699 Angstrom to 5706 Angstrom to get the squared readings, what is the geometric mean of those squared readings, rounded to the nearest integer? 141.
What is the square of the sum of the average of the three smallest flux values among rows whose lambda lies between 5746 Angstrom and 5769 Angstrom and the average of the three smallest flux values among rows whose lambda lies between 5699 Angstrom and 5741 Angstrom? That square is 518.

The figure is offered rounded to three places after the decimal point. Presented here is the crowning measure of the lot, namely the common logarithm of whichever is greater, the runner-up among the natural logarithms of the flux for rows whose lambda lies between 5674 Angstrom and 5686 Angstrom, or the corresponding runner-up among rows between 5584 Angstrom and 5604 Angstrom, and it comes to 0.408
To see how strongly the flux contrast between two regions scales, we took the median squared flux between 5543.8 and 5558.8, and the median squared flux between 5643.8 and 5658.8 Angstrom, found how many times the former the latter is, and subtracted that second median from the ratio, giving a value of -148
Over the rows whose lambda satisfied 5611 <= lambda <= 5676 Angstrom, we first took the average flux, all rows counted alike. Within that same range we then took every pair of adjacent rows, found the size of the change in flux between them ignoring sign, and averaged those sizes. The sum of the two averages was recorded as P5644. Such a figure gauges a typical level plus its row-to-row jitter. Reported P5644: 12.99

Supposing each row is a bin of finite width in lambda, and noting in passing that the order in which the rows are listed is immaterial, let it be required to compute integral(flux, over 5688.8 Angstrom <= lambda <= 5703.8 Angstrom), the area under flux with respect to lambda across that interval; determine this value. 183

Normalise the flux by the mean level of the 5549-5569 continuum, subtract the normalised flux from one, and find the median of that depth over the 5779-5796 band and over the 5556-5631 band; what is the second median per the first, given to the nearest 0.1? 0.7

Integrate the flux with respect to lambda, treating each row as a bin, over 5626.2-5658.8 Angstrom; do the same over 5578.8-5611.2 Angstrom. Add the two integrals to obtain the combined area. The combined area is 782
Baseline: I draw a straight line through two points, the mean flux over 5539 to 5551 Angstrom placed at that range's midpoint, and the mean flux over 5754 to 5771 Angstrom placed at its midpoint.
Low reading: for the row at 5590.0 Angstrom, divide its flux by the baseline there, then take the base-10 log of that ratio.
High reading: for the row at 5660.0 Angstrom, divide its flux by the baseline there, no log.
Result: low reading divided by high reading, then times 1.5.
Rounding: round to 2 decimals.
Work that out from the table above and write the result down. -0.11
